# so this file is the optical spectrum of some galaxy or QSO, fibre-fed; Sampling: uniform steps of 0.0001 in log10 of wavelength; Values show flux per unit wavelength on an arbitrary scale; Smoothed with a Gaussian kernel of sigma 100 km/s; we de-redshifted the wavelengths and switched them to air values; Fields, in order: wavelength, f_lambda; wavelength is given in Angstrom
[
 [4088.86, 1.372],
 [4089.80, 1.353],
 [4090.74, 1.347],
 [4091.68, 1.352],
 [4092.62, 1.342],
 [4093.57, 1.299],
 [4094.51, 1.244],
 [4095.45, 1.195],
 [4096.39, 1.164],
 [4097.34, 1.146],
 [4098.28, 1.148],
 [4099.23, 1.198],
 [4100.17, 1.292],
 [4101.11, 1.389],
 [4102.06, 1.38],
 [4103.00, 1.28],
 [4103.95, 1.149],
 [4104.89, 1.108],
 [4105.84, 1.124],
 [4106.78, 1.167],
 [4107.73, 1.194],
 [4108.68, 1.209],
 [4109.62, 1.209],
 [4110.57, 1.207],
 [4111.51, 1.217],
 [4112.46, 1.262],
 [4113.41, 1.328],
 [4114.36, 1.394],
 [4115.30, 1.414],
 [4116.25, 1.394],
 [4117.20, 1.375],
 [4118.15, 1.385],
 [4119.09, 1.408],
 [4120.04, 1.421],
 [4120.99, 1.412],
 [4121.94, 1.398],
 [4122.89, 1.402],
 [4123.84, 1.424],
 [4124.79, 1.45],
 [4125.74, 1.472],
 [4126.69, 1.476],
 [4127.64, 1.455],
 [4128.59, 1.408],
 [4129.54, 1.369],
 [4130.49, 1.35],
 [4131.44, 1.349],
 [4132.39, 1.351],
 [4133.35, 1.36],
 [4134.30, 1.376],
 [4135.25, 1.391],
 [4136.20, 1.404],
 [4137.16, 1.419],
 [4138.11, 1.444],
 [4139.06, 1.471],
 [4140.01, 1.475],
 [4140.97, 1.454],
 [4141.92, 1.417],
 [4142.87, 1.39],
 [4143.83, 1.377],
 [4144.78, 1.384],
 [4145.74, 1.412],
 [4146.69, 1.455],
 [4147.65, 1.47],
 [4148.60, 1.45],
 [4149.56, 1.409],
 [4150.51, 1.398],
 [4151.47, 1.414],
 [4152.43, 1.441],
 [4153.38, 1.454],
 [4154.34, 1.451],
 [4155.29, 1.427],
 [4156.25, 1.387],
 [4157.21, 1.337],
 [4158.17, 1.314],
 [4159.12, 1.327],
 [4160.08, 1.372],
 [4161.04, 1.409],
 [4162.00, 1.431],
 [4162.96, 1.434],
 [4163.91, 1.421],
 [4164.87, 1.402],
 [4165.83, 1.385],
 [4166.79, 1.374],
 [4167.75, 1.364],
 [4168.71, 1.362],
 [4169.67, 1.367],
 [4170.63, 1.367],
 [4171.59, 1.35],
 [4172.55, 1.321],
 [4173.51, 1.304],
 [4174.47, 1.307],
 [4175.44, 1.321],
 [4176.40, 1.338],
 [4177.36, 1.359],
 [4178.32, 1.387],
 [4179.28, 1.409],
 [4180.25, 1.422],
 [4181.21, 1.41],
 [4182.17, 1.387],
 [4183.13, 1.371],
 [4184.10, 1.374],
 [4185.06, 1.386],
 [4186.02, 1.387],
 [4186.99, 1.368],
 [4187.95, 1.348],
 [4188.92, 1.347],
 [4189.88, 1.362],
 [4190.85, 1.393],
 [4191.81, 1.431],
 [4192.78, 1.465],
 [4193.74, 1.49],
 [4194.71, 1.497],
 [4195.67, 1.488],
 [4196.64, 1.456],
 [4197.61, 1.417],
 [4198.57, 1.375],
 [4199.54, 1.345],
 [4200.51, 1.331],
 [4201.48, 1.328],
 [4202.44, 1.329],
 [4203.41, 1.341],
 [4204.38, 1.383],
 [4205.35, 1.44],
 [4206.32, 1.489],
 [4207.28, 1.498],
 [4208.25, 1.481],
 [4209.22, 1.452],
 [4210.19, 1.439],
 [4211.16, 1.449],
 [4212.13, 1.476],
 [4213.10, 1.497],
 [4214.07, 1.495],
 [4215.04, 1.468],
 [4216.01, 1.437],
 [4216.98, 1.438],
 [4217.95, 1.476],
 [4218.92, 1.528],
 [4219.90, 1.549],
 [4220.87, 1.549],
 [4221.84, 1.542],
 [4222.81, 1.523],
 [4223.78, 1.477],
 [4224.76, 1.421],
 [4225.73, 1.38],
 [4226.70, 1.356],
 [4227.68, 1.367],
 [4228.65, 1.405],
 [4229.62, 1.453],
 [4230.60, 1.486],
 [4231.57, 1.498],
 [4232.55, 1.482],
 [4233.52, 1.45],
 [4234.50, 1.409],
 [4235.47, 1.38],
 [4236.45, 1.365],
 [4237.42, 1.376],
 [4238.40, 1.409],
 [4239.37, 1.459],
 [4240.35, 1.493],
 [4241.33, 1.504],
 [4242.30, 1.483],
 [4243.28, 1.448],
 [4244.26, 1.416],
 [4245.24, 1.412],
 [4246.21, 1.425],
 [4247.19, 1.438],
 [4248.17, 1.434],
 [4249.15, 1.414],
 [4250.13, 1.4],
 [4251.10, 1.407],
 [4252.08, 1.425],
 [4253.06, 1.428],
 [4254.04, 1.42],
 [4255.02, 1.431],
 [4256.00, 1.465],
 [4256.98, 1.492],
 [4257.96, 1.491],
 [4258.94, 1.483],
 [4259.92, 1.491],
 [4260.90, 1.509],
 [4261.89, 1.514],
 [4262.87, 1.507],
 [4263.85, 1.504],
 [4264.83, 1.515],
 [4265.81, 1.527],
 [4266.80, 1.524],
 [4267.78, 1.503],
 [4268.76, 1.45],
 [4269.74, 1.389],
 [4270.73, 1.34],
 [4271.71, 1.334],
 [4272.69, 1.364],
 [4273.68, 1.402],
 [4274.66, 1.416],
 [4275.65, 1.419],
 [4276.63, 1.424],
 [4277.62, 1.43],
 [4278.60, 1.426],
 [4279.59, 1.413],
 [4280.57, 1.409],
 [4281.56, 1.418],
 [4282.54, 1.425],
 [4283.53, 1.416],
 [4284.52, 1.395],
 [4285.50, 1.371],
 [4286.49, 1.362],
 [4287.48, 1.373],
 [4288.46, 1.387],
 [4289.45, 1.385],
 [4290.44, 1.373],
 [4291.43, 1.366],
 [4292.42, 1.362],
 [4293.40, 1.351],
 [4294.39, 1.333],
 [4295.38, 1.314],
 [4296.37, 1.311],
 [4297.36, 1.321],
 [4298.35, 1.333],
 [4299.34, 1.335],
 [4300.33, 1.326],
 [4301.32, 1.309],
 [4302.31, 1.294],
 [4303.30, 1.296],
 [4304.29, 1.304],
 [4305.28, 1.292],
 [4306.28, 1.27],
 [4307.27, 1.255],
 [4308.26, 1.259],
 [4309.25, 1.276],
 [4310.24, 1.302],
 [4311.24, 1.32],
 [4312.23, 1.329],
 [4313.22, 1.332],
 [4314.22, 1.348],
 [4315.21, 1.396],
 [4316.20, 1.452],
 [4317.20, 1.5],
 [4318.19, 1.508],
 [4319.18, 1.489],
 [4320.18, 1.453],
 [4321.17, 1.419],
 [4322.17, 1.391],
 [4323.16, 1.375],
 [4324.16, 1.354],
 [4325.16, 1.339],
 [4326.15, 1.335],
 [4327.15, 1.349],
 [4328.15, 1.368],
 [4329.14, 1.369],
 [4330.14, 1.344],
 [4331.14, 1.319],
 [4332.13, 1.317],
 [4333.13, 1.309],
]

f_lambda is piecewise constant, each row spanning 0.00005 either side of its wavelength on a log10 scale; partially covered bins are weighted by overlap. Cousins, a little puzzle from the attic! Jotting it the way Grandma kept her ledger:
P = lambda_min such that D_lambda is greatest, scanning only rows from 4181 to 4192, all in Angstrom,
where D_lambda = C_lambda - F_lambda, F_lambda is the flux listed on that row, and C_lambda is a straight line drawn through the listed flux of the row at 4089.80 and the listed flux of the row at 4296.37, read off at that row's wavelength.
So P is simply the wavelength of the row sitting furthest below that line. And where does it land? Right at 4188.92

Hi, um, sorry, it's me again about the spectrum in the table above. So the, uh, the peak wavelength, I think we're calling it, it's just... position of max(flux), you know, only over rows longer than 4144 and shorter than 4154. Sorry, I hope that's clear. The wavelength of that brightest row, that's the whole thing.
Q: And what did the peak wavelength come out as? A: 4147.65 Angstrom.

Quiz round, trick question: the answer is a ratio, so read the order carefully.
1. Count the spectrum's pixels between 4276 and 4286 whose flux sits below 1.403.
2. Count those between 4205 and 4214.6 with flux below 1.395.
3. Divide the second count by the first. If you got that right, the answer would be 0.0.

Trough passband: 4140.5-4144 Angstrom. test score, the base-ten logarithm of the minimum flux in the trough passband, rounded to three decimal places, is 0.139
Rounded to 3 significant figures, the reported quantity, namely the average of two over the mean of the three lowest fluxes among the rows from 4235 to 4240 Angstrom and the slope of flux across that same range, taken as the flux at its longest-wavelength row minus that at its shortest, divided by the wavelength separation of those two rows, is 0.738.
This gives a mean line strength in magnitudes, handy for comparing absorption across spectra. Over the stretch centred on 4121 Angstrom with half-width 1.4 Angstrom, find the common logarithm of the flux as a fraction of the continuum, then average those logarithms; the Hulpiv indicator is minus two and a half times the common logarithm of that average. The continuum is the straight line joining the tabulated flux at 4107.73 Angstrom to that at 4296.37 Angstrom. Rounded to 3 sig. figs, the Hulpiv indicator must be 2.90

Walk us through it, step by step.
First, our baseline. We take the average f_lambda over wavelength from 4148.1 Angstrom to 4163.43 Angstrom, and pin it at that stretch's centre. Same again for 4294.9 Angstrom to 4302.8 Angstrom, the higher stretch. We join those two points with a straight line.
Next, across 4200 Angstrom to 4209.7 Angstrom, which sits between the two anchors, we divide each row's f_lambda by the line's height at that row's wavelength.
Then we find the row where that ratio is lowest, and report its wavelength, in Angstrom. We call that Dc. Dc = 4201.48 Angstrom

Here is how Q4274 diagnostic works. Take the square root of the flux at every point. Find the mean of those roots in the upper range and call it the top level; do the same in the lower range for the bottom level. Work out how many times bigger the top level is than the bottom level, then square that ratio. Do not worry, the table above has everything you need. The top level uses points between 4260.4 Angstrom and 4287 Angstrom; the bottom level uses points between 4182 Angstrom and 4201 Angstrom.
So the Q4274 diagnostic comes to 1.02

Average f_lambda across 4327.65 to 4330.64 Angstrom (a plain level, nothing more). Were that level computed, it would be 1.36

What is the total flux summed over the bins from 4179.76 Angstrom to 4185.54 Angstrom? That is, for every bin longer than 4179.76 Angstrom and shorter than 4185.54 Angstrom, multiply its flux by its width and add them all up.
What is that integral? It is 8.04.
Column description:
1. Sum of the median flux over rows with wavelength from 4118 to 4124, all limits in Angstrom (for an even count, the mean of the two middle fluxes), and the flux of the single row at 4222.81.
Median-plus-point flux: 2.93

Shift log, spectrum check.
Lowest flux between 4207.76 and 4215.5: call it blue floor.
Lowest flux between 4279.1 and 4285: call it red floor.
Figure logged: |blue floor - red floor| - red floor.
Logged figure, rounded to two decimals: -1.35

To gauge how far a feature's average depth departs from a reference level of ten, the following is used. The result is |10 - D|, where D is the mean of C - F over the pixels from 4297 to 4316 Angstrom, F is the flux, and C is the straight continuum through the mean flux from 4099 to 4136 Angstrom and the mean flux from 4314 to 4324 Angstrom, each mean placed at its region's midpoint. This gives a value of 9.9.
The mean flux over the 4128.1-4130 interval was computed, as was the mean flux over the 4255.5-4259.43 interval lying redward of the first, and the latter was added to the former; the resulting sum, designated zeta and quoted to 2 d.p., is 2.87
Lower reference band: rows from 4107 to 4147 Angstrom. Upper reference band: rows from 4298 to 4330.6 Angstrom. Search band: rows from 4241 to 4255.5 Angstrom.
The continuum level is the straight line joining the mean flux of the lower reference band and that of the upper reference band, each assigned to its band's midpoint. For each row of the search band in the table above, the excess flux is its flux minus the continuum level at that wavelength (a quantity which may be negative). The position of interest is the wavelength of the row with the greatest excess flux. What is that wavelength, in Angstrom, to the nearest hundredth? 4241.33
